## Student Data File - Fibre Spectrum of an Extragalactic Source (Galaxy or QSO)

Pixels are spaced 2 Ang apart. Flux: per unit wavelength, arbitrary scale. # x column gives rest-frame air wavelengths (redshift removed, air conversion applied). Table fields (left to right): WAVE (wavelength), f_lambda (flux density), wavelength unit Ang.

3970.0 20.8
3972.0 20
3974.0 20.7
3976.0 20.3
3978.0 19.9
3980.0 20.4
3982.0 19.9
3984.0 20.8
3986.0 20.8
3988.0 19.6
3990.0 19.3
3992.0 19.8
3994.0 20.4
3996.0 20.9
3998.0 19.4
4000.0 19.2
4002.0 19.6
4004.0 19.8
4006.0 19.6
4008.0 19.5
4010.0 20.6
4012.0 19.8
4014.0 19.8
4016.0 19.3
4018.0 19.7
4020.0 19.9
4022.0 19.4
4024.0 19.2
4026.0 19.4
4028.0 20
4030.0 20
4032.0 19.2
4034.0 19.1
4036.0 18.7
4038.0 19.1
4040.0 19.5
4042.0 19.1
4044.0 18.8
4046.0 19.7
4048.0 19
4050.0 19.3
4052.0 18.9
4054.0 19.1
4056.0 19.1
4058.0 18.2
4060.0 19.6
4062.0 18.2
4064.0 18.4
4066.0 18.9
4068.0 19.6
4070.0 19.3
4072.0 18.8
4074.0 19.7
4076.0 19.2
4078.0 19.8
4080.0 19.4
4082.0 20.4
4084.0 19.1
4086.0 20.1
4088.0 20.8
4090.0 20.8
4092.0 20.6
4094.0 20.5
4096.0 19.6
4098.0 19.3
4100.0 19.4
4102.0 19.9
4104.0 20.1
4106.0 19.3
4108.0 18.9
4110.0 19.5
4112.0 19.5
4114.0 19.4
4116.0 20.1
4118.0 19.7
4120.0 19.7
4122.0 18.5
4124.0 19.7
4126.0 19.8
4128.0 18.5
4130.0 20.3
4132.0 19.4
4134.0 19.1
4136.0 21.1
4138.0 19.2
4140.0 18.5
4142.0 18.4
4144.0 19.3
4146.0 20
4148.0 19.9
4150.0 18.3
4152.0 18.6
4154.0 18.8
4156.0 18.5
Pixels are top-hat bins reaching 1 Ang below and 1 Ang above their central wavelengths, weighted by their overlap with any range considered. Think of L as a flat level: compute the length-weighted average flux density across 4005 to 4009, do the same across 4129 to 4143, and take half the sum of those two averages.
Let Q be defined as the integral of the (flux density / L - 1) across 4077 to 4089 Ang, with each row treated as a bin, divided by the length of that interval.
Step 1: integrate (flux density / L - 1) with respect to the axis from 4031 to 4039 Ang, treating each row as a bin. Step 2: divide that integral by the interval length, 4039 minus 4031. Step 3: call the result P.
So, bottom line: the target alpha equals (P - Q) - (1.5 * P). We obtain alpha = -0.011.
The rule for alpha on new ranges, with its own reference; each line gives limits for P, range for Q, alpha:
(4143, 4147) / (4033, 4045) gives 0.018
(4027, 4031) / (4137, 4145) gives 0.020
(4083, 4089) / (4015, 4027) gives -0.013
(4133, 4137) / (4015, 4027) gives -0.015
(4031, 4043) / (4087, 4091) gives -0.058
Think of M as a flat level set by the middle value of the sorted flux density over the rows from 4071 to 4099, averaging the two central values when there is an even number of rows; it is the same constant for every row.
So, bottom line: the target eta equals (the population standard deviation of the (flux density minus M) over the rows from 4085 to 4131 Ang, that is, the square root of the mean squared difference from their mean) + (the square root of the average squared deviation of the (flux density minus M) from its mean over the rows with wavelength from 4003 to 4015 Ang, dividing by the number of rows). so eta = 0.97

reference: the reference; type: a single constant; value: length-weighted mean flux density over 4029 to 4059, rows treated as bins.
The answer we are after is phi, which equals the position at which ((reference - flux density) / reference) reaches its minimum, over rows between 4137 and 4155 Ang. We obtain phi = 4146.0 Ang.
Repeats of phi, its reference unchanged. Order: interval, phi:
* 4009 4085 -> 4010.0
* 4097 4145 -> 4136.0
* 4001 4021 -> 4010.0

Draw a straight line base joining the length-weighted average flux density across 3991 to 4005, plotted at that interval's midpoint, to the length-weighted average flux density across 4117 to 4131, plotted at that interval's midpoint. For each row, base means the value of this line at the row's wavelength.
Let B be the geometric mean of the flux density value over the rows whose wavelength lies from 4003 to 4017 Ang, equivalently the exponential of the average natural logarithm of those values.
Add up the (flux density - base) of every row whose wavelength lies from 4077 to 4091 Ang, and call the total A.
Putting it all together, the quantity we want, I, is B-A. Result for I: 16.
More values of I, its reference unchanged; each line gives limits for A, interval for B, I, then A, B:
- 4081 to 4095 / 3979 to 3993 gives 15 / 5.3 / 20.08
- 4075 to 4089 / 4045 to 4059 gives 17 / 1.6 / 19.04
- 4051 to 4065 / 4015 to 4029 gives 26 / -6.2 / 19.56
